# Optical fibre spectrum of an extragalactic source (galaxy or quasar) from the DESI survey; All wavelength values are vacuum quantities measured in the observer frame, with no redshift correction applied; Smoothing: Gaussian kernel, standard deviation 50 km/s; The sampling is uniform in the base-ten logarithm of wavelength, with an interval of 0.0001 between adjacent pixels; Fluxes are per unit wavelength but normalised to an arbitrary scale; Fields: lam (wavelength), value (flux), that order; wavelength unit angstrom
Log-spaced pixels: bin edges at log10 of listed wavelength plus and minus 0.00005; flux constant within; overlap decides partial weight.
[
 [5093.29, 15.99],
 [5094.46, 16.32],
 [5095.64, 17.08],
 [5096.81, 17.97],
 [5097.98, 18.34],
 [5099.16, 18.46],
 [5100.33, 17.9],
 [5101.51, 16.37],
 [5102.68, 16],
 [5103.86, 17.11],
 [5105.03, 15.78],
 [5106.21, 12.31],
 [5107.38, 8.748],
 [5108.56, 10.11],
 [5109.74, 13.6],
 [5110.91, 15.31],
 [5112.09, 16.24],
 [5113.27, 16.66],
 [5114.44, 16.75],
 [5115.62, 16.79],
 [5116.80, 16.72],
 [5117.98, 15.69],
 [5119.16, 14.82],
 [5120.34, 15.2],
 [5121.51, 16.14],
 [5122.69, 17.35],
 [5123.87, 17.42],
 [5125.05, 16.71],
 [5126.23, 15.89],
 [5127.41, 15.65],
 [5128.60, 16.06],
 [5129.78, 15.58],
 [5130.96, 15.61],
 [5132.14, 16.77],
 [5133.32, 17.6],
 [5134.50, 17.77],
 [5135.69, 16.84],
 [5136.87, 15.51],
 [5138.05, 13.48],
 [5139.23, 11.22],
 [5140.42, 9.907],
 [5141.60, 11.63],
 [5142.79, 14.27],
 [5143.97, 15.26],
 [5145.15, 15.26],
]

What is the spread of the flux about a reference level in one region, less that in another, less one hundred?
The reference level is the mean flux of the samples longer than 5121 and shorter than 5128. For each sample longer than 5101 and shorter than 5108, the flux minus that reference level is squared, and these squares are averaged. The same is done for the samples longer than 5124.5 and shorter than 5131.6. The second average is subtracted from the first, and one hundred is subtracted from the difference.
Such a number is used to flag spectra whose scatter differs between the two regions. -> -87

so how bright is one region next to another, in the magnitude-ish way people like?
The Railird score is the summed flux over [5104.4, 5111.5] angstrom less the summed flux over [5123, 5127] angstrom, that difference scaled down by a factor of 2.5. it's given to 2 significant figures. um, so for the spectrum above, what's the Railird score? 10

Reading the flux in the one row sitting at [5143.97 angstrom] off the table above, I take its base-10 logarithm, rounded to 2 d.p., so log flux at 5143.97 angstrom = 1.18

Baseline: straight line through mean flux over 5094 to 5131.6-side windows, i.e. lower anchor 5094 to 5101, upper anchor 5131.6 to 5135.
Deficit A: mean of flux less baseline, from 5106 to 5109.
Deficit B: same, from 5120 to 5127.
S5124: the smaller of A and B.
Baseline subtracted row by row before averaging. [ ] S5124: -7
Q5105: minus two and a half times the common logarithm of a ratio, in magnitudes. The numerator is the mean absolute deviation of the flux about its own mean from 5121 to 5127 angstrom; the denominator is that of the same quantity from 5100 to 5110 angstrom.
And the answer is 1.7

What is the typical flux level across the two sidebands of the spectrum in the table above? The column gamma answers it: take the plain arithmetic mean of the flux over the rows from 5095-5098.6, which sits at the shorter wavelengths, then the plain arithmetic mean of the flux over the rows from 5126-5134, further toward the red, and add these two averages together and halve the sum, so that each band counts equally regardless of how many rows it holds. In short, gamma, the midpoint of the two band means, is 17.0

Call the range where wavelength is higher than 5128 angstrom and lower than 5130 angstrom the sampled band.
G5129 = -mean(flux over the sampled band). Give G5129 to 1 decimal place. -15.8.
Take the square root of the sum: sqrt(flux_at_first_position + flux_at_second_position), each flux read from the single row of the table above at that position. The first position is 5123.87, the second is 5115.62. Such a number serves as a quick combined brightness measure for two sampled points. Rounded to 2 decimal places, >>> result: 5.85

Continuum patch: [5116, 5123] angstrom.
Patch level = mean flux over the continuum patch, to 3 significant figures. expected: 16.0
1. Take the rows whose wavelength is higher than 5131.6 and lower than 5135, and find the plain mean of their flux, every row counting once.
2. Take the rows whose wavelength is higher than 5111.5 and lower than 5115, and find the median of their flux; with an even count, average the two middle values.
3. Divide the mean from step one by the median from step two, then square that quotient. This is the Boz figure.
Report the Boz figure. 1.1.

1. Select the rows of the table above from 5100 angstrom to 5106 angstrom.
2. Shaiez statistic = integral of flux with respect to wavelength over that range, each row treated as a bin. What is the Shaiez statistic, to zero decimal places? 98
